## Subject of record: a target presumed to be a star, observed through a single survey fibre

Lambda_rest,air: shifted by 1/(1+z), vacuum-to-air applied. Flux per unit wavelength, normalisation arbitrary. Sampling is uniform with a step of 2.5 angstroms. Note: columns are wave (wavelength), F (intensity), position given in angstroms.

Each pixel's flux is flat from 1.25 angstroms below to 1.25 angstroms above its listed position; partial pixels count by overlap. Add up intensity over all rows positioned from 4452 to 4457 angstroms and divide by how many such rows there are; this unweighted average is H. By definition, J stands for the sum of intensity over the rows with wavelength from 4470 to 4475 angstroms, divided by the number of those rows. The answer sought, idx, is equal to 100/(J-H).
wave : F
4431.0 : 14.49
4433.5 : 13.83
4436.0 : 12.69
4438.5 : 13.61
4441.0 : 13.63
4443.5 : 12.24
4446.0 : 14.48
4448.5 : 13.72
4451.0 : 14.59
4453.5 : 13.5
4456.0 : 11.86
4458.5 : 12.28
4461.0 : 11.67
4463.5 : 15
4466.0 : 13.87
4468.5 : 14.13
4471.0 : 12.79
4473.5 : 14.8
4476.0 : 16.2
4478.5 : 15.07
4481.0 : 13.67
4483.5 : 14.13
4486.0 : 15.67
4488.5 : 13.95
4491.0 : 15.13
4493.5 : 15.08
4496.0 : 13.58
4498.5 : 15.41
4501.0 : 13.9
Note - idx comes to 90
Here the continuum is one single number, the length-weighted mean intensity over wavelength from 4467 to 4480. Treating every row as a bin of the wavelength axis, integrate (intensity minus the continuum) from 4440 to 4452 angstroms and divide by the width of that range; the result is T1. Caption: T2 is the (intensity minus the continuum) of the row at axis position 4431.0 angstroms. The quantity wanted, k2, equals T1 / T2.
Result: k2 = 11.2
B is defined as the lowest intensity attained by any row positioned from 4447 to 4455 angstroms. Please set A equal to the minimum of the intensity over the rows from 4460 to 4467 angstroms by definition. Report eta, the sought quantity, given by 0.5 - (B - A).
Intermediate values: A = 11.67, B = 13.5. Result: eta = -1.3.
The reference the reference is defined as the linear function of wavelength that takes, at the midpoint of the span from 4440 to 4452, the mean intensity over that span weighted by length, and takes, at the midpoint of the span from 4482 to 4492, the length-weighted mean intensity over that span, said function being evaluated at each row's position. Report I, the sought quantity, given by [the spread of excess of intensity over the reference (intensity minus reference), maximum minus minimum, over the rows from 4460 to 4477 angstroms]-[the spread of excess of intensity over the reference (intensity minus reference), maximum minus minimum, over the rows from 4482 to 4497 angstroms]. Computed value 1.9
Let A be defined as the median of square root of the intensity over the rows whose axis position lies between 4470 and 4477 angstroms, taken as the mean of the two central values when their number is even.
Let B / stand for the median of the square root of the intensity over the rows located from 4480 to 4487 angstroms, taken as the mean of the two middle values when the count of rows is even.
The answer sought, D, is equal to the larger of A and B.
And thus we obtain 3.85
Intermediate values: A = 3.85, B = 3.76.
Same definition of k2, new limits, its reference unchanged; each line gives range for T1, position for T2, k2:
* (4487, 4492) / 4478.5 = 0.0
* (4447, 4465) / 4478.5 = -2.6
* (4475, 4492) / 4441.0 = -0.3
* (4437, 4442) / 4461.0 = 0.3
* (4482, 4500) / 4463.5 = 0.3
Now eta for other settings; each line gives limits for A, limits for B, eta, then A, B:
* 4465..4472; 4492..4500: -0.3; 12.79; 13.58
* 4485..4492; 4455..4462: 2.8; 13.95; 11.67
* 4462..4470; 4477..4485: 0.7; 13.87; 13.67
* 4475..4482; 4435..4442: 1.5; 13.67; 12.69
